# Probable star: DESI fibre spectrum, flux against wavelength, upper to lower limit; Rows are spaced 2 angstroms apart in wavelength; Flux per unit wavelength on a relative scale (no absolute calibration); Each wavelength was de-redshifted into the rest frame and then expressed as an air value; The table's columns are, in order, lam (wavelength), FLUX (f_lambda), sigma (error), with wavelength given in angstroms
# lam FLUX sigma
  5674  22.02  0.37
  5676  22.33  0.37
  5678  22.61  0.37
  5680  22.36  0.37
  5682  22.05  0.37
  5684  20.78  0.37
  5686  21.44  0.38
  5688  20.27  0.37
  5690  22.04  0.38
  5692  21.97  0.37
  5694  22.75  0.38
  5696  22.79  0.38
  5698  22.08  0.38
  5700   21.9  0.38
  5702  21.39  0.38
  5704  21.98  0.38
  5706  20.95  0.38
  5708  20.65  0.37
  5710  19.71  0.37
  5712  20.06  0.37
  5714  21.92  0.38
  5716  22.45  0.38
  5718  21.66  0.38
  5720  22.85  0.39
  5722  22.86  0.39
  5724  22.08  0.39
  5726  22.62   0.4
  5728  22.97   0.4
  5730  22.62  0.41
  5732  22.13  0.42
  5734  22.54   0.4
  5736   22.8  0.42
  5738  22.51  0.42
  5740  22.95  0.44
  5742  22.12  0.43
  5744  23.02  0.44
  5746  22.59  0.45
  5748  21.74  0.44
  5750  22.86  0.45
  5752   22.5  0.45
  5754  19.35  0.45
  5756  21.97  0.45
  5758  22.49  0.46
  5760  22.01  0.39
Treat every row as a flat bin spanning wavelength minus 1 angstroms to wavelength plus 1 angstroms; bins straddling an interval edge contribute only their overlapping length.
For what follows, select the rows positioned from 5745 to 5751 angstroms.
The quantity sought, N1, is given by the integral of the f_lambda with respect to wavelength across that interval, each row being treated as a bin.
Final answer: 134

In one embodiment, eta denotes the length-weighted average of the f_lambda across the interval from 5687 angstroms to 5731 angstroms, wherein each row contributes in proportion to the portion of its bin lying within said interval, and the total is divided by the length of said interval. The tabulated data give 21.8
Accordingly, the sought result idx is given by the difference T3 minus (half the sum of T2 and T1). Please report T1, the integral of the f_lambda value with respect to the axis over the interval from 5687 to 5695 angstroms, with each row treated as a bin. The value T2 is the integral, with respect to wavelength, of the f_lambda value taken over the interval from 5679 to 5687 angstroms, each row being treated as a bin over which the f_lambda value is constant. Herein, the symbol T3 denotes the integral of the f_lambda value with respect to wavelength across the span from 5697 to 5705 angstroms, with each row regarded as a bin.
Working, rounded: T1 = 174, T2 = 173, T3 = 175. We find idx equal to 1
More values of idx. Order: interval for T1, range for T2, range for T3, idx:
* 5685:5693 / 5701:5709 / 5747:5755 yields 2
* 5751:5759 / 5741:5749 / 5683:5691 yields -7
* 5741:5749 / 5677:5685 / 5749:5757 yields -4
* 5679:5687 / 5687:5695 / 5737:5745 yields 8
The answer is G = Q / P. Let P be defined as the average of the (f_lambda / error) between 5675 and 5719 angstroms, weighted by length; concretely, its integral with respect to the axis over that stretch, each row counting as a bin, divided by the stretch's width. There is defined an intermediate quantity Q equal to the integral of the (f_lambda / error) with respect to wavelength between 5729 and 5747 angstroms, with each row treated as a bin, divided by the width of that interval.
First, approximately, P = 58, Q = 53.1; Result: 0.92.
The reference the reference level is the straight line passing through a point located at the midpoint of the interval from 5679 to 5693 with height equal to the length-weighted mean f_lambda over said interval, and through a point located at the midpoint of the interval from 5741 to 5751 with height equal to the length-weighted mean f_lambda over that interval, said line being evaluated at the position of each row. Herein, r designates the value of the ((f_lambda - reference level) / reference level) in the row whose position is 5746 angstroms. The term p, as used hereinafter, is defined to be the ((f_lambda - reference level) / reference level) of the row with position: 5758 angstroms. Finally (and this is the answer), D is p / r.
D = -1.3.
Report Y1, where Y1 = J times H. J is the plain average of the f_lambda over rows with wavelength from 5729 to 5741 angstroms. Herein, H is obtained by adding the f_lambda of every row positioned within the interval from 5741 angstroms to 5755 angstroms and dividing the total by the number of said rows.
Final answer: 498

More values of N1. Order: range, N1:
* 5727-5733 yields 135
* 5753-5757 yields 83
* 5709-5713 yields 80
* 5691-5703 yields 266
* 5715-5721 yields 134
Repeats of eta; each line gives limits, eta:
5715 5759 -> 22.3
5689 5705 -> 22.1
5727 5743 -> 22.6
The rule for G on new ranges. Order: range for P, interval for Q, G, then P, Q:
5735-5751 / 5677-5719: 1.11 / 52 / 57.5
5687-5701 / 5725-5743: 0.93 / 58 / 54.4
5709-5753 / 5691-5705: 1.07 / 54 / 58.4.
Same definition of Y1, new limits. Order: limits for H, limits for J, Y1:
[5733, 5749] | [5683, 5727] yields 489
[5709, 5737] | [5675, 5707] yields 483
